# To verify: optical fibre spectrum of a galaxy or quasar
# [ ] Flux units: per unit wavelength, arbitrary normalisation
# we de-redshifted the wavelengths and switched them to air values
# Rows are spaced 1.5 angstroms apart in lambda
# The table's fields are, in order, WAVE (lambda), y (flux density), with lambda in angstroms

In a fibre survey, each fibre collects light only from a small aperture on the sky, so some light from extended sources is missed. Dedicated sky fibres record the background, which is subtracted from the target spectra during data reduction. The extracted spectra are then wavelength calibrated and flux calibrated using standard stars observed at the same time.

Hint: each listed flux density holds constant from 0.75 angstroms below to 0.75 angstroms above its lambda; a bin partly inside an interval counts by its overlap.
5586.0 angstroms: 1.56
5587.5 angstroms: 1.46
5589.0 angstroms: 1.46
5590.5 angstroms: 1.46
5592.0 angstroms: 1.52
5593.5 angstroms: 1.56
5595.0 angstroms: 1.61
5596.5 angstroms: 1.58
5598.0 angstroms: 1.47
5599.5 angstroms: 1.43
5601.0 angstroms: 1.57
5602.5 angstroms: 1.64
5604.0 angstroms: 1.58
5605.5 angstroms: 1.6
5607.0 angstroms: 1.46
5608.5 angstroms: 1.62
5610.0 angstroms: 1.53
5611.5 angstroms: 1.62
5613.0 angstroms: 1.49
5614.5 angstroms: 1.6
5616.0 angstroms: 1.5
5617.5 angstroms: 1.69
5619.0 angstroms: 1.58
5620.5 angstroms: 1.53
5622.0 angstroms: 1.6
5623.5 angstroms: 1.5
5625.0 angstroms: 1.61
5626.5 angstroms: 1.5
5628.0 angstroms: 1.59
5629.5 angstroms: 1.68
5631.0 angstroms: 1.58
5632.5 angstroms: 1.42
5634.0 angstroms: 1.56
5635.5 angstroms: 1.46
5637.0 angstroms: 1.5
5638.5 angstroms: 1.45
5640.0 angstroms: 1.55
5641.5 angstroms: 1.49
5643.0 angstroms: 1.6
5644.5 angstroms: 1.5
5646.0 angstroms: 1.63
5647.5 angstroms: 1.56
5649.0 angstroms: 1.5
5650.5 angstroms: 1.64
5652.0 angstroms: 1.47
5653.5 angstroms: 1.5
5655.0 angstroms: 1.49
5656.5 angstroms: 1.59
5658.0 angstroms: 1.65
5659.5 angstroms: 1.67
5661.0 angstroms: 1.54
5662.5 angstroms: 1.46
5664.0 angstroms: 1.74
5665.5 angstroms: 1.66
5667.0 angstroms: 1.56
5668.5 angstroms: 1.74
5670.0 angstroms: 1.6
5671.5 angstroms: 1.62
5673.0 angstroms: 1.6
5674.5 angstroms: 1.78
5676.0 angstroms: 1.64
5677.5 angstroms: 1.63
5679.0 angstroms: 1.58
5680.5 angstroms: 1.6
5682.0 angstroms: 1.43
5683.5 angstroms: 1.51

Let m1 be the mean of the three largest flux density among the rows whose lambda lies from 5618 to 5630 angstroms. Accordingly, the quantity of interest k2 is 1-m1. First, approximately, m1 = 1.63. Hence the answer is -0.63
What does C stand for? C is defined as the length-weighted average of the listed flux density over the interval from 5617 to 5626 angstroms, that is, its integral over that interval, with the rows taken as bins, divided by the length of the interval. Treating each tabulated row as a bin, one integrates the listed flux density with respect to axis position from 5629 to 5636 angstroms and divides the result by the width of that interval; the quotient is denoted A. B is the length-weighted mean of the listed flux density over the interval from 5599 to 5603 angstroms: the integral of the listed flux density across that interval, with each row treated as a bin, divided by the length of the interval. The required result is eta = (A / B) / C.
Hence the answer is 0.63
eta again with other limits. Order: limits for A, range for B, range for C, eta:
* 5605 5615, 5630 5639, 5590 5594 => 0.69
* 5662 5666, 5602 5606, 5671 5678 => 0.61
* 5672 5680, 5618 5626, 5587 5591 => 0.72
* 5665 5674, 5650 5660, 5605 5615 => 0.67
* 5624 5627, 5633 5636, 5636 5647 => 0.67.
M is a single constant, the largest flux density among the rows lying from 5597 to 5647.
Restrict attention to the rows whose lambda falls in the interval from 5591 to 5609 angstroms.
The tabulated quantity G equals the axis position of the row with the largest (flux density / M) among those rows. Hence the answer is 5602.5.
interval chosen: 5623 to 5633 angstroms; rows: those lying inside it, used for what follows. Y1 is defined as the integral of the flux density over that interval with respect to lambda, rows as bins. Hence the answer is 16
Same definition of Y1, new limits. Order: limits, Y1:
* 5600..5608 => 13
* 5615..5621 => 9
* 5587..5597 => 15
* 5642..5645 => 5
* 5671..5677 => 10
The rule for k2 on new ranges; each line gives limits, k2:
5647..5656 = -0.57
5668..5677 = -0.72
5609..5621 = -0.64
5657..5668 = -0.69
